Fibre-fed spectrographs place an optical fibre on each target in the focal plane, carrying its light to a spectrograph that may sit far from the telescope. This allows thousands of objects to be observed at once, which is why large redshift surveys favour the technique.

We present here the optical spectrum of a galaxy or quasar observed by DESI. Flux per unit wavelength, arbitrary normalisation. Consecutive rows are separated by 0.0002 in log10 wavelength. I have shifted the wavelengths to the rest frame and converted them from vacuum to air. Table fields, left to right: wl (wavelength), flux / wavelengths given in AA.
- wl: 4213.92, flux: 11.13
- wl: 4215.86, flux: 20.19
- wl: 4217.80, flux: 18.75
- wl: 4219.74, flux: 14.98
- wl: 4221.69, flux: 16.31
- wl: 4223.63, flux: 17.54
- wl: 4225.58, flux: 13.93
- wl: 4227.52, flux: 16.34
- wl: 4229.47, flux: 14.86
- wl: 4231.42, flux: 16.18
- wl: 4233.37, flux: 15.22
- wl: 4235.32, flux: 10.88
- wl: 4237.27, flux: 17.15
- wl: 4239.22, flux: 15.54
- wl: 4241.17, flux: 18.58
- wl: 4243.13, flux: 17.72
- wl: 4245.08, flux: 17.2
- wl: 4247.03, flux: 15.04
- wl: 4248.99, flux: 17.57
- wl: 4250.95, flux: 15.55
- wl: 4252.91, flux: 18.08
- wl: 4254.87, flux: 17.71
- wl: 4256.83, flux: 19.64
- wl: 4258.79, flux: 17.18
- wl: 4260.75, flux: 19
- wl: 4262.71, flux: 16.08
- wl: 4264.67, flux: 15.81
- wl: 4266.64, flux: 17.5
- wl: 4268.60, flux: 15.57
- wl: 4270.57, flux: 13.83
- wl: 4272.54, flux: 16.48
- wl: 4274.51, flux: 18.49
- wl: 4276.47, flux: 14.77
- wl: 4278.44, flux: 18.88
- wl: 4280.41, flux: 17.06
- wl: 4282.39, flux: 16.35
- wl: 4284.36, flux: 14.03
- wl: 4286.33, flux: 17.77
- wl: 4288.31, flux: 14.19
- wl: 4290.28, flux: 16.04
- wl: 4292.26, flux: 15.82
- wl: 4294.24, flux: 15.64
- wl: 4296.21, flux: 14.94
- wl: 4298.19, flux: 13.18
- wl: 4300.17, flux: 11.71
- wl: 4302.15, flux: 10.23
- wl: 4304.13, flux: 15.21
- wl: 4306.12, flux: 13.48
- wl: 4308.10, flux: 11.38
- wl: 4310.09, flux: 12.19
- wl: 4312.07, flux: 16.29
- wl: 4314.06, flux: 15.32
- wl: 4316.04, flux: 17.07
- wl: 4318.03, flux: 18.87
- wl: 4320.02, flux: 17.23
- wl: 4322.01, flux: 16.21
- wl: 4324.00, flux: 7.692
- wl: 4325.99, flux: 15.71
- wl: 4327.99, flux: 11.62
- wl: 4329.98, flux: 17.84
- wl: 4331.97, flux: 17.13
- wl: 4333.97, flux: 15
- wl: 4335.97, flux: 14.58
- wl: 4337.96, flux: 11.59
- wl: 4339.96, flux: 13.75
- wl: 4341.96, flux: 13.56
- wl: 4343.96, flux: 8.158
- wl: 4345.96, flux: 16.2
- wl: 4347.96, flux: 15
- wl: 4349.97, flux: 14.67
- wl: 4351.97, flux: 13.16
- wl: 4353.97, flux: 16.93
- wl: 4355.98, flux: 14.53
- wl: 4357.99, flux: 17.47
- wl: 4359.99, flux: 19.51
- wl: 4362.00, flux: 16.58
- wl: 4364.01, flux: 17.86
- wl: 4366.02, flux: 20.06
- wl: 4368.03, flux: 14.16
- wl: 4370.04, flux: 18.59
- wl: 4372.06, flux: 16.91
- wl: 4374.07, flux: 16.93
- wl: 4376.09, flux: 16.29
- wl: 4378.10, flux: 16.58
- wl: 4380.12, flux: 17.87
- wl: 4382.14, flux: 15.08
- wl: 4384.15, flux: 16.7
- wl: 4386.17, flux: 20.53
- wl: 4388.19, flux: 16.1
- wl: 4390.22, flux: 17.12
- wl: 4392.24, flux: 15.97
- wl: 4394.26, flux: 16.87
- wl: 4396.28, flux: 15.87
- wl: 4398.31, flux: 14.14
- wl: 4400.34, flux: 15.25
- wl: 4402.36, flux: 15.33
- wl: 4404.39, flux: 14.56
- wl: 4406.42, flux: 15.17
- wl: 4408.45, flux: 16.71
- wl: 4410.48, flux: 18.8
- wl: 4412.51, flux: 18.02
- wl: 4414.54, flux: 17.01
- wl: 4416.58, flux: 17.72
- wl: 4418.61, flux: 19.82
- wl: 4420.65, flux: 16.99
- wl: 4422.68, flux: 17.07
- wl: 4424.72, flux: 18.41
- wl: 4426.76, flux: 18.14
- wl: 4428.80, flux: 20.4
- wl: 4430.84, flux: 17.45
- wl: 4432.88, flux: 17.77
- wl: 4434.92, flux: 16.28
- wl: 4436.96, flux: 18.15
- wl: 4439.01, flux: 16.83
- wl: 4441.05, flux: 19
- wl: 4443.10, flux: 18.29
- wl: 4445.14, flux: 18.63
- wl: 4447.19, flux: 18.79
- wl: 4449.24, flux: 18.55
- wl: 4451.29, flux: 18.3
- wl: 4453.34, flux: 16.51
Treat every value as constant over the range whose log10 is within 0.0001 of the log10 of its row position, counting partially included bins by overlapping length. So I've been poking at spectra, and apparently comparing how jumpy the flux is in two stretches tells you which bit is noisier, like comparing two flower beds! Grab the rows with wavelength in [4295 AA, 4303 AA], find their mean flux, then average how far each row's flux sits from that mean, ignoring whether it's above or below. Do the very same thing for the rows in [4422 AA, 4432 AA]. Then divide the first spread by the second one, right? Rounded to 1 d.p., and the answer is 1.7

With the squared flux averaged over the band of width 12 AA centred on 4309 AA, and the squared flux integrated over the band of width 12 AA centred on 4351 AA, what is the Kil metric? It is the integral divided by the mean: 13.9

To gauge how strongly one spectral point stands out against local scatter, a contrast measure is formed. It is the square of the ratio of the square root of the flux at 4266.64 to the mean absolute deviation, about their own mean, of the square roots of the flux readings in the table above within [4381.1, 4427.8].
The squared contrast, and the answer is 754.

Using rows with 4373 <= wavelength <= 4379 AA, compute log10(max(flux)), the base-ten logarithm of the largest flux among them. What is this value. 1.23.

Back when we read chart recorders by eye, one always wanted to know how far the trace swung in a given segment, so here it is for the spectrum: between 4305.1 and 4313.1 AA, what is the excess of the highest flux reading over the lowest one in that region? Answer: 4.9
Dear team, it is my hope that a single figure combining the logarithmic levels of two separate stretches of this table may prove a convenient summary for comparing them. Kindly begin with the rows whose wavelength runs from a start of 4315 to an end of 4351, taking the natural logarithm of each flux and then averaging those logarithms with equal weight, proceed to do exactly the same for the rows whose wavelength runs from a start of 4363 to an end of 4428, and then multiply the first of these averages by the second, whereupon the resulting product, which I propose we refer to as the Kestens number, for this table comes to 7.49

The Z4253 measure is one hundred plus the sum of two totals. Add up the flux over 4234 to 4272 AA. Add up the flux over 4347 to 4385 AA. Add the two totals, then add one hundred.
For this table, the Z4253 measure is 731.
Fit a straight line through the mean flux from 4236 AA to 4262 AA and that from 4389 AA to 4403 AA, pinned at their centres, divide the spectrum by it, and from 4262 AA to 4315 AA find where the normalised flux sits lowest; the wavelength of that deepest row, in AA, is 4302.15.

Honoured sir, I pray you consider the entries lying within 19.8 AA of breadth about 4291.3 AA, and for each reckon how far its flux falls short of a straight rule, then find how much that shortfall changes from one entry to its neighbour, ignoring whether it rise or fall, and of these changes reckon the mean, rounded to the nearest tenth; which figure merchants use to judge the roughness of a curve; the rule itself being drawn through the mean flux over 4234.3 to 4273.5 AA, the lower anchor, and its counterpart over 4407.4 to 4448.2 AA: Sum 1.8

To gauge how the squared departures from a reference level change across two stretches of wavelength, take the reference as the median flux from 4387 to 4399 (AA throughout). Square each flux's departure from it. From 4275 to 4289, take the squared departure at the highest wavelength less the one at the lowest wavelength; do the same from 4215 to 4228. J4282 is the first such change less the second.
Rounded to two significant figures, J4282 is 19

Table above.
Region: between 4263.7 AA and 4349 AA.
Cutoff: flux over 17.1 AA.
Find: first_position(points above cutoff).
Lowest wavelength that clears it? 4266.64 AA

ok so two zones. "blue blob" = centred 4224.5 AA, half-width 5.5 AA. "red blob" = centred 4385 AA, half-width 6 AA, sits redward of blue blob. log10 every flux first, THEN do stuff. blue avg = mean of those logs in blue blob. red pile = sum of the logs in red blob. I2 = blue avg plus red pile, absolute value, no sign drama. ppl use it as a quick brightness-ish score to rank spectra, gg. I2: 8.6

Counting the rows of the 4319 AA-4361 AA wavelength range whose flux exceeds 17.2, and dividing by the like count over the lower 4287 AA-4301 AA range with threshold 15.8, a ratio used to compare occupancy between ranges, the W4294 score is 2.0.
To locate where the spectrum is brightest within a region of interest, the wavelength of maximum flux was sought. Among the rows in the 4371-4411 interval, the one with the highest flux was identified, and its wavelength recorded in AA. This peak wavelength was 4386.17 AA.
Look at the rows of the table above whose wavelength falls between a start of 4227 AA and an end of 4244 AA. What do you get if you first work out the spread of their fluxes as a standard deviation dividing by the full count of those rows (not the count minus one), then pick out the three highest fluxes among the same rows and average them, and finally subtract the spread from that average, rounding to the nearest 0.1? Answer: 15.7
